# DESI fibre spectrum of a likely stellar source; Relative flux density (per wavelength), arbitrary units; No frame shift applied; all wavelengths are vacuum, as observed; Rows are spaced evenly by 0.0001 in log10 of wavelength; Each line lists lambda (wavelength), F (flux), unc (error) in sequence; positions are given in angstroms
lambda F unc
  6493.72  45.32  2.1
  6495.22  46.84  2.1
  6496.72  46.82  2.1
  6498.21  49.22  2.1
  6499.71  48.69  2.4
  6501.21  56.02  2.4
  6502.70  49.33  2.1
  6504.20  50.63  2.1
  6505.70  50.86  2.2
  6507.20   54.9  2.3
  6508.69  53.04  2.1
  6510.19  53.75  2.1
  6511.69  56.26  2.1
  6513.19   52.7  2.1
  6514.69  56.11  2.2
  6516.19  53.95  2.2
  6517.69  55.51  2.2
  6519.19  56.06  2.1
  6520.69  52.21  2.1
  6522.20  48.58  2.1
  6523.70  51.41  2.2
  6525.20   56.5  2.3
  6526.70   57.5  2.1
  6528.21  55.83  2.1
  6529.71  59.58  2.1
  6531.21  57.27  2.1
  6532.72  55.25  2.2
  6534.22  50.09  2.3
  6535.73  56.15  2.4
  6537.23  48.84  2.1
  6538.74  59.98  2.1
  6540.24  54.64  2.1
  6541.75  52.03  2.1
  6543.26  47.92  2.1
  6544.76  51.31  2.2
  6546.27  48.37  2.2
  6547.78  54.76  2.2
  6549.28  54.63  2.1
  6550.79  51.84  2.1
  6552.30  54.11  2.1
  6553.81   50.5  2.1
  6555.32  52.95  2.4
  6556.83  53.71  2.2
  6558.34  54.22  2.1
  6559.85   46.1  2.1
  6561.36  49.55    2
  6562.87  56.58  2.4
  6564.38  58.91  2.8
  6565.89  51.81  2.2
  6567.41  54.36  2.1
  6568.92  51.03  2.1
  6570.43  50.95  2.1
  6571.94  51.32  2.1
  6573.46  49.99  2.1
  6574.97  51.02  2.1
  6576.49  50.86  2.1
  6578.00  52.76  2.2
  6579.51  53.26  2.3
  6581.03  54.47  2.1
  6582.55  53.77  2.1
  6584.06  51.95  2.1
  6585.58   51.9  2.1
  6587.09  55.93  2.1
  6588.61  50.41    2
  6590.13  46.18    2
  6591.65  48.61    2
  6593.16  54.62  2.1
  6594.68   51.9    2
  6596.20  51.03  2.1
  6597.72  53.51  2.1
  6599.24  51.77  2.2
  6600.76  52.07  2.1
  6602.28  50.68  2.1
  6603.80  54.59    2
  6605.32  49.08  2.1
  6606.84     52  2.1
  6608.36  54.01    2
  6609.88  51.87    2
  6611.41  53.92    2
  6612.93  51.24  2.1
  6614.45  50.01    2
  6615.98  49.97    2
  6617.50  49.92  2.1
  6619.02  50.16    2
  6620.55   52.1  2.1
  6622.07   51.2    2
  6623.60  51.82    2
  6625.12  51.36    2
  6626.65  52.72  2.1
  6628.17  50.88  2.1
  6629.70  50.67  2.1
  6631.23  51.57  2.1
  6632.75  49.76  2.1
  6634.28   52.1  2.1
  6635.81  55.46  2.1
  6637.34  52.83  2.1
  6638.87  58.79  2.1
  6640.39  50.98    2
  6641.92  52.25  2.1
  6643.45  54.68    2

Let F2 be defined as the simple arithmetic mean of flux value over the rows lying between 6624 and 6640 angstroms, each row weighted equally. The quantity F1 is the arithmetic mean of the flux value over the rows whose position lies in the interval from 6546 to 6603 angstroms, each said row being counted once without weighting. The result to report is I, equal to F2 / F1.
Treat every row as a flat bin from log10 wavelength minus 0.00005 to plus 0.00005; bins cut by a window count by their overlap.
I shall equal 1.01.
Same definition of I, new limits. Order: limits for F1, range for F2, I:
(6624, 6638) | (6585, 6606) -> 0.99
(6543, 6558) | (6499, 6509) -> 1.00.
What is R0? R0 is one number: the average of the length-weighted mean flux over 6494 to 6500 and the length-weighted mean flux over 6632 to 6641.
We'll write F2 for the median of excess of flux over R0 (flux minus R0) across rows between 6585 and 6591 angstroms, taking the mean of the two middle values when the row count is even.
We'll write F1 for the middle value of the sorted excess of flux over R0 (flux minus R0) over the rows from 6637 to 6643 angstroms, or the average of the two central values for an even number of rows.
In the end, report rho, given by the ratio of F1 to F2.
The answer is 3.0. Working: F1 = 2.1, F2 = 0.7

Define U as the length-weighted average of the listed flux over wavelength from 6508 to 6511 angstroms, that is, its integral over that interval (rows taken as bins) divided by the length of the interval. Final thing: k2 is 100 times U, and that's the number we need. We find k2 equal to 5342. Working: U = 53.4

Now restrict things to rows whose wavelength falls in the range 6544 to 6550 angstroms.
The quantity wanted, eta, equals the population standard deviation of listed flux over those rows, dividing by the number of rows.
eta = 2.6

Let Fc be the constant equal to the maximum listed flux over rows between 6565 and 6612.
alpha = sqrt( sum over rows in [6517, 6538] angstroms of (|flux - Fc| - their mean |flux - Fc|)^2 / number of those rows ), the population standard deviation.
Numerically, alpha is 2.57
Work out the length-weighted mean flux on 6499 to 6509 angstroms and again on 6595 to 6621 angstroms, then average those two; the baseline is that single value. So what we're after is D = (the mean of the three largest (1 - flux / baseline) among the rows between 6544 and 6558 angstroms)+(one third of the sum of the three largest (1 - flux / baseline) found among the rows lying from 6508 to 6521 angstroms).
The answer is 0.016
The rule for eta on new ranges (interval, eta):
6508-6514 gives 1.4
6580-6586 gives 1.1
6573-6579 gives 1.0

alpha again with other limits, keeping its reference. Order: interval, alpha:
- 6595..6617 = 1.61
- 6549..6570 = 2.38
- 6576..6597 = 2.45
